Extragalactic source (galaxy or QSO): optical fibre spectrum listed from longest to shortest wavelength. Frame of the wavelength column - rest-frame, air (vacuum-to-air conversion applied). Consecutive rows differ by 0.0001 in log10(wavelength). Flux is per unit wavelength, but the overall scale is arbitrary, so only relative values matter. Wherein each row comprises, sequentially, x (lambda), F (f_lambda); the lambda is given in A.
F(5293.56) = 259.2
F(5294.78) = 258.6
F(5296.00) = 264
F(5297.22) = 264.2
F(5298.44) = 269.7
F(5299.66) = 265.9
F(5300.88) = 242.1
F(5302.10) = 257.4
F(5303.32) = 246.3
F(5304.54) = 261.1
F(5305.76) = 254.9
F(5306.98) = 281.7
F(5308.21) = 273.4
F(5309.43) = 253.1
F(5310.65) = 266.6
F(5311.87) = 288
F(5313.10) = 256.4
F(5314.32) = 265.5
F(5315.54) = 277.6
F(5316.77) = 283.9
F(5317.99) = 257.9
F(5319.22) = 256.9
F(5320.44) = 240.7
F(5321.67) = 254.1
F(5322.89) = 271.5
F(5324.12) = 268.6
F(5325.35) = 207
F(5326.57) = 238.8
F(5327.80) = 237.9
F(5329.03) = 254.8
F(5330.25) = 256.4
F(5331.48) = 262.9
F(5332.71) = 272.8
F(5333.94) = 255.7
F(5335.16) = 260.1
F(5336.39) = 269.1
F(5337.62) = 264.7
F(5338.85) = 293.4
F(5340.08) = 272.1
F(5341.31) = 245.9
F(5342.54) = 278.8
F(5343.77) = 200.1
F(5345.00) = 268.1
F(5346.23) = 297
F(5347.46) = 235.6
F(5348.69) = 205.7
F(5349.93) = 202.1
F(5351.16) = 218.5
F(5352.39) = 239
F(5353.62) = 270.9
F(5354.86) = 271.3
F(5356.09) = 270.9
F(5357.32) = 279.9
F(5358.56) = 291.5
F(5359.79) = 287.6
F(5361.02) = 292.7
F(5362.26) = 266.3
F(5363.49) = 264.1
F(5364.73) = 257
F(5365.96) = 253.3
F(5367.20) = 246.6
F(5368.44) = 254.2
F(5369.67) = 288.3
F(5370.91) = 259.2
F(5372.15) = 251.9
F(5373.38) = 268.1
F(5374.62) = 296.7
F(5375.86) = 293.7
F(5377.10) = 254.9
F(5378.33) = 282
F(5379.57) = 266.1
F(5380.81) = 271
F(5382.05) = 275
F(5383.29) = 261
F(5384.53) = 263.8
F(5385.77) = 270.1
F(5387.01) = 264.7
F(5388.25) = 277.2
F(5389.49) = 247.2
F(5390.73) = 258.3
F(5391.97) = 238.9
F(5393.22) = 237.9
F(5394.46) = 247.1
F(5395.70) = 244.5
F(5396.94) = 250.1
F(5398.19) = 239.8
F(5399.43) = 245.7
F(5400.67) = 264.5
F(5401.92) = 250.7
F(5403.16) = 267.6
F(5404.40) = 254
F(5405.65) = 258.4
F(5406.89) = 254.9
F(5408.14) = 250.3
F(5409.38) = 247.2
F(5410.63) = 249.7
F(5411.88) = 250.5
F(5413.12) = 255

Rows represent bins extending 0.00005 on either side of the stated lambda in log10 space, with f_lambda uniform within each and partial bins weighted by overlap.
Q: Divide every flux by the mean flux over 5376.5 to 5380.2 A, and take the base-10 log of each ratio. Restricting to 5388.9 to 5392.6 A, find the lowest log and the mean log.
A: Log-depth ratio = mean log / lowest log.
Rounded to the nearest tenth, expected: 0.7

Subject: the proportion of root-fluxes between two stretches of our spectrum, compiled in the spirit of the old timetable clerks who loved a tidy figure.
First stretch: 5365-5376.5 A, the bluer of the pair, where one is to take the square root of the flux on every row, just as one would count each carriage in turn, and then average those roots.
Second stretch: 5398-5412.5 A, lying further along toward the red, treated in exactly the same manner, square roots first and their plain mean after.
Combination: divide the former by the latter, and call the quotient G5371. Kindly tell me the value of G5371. 1.03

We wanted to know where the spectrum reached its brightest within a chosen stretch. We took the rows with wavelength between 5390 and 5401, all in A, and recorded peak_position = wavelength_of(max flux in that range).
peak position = 5400.67 A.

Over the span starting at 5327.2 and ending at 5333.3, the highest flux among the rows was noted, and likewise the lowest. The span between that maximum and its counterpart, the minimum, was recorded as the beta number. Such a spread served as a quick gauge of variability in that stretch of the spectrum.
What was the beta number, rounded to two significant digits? 35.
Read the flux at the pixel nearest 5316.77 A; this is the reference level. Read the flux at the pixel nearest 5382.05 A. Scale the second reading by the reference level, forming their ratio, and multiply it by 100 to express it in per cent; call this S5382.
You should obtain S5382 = 96.9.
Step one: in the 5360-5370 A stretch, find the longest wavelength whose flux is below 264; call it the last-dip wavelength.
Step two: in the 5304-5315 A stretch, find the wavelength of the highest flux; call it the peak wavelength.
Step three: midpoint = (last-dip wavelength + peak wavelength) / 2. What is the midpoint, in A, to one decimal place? 5340.2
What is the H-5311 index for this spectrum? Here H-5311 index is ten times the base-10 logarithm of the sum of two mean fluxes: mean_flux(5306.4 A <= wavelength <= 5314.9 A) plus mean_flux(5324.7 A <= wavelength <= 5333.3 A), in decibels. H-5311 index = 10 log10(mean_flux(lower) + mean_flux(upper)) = 27.13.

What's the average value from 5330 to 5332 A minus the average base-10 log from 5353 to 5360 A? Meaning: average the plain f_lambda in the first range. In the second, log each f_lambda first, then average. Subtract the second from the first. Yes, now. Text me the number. 257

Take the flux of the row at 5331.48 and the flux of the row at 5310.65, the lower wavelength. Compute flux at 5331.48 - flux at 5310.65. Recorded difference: -4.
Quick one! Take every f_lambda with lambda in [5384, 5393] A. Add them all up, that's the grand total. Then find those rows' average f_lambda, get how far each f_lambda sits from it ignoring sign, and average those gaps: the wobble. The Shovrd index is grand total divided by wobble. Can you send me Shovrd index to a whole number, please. 179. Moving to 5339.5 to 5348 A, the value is 71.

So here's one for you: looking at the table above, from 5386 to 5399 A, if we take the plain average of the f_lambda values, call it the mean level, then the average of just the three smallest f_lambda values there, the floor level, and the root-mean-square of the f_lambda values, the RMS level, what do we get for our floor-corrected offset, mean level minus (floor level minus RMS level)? 263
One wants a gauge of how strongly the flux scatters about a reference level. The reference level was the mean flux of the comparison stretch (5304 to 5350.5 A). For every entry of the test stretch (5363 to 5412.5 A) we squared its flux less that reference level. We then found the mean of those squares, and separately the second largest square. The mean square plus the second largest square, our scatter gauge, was 1500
